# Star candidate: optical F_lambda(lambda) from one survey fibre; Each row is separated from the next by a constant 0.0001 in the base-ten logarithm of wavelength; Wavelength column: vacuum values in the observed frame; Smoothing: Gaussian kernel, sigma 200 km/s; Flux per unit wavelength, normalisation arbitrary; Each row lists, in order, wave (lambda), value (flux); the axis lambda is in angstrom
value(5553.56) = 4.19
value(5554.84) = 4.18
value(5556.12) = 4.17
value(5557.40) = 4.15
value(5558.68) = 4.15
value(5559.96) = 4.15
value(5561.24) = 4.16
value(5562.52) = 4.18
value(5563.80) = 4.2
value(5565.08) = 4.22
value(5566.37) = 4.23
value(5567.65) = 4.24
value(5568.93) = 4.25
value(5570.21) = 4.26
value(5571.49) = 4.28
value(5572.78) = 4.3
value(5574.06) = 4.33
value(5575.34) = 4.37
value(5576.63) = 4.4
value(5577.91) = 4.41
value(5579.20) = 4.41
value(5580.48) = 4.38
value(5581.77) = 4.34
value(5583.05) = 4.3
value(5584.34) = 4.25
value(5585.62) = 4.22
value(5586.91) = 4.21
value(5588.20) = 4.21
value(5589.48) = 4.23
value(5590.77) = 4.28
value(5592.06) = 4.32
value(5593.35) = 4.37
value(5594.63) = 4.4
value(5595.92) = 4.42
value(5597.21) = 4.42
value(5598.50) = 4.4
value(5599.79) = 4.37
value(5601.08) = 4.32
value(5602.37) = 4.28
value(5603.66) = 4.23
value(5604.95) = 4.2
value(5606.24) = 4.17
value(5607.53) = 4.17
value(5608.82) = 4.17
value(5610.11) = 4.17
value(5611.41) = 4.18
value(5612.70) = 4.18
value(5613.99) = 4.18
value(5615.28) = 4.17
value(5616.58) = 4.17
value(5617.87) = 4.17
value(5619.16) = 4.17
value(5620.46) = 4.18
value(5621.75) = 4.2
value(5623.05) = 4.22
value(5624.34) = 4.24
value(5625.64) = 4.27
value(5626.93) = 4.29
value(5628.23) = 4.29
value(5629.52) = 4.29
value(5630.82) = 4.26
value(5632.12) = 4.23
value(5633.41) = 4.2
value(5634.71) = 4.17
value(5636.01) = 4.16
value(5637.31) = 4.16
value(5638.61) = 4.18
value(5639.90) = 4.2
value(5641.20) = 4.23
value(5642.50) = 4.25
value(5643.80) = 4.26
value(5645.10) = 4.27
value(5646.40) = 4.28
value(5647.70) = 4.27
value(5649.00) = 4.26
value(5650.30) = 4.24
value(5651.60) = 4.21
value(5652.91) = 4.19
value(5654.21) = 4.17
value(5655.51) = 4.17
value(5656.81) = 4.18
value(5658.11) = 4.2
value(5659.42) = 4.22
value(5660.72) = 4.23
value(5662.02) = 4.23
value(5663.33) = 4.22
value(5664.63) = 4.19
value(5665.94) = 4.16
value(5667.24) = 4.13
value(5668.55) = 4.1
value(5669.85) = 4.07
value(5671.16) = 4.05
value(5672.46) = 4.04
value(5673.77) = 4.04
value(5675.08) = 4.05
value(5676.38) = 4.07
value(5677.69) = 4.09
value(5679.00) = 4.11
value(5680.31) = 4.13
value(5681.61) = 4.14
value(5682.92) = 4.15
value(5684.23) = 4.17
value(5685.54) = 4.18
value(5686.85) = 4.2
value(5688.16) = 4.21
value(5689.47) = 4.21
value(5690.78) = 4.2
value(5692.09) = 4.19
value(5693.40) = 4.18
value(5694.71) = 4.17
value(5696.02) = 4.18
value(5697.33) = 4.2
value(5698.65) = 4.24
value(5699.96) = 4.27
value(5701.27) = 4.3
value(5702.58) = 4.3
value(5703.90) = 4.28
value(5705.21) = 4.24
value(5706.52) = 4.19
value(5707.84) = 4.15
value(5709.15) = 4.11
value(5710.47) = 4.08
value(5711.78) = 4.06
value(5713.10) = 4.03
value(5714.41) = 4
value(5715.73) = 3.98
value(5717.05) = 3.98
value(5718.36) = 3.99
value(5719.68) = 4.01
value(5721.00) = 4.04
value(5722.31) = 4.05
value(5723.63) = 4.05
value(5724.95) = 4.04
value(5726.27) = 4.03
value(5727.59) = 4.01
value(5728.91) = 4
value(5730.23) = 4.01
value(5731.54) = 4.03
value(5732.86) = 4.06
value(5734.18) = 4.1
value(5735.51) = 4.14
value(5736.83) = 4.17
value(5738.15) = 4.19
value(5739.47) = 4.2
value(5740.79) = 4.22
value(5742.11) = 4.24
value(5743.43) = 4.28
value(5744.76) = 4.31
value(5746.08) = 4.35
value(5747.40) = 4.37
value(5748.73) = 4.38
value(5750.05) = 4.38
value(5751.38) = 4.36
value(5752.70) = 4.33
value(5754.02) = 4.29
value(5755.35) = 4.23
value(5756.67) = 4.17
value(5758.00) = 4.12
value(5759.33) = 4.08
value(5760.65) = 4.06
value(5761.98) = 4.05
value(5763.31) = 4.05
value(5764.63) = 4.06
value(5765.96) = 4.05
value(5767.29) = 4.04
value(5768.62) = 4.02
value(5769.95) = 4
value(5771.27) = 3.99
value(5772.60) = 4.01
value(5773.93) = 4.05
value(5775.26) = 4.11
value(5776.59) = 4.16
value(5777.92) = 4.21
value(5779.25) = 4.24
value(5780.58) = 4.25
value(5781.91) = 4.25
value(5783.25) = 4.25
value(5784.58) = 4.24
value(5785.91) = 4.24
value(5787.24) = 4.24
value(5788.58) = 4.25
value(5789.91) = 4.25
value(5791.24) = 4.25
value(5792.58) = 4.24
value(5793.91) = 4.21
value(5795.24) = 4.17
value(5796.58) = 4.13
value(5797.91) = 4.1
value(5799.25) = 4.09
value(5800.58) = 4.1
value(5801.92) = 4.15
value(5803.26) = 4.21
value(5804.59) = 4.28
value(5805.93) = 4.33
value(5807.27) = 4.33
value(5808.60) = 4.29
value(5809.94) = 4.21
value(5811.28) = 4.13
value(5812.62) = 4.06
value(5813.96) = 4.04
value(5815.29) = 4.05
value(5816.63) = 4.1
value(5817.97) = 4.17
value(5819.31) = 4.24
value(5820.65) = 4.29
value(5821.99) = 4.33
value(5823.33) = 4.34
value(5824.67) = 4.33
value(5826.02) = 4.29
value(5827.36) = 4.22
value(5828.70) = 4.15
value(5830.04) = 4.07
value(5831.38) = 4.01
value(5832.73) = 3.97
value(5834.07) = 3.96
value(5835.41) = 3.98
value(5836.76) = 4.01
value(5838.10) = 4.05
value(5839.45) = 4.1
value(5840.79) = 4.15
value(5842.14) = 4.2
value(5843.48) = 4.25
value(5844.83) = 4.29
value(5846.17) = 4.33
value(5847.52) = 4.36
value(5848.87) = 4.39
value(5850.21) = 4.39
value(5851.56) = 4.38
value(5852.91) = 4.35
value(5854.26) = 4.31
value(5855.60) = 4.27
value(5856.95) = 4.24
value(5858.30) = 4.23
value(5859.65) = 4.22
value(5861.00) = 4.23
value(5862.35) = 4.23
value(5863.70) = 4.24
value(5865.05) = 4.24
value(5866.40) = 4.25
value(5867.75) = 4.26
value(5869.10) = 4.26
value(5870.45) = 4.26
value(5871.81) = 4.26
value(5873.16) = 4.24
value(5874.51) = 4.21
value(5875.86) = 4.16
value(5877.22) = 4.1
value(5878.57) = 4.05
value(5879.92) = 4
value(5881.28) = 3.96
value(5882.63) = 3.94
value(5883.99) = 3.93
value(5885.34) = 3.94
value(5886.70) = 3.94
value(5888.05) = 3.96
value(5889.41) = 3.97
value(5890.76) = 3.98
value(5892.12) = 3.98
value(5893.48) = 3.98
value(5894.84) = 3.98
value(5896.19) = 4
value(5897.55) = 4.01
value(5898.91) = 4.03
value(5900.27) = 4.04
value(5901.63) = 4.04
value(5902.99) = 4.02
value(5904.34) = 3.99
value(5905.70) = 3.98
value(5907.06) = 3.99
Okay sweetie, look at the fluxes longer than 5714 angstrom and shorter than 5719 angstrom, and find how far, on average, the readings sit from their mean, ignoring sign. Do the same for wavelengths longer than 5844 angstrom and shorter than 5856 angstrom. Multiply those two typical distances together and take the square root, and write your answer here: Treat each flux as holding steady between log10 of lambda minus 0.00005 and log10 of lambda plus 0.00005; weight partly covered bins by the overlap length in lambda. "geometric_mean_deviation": 0.017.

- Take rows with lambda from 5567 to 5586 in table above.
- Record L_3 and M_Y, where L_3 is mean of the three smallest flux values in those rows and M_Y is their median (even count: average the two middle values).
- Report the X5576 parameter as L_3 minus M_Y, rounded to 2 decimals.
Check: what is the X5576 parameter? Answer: -0.06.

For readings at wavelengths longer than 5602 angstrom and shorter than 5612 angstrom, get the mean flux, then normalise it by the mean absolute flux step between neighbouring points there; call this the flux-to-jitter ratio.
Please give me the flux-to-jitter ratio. 245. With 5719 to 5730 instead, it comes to 313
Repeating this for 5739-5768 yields 164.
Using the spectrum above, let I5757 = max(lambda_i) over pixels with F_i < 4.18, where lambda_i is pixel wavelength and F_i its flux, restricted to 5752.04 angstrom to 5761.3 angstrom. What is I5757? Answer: 5760.65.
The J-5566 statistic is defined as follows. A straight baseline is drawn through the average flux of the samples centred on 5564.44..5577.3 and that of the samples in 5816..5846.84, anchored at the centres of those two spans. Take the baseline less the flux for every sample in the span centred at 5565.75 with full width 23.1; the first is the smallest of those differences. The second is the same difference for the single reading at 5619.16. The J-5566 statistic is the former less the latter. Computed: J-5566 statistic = -0.21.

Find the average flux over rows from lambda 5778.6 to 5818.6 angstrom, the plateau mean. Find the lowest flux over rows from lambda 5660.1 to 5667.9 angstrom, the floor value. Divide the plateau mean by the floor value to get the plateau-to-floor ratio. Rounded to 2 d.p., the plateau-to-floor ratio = 1.02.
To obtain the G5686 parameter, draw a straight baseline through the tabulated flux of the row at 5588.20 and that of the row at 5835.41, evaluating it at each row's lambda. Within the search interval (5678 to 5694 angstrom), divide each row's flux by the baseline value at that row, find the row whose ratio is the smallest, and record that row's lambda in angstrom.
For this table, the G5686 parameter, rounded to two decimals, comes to 5679.00 angstrom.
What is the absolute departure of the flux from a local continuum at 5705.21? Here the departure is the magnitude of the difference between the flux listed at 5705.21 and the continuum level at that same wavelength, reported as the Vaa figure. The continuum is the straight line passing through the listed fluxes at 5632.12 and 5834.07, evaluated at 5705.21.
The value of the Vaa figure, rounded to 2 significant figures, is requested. 0.11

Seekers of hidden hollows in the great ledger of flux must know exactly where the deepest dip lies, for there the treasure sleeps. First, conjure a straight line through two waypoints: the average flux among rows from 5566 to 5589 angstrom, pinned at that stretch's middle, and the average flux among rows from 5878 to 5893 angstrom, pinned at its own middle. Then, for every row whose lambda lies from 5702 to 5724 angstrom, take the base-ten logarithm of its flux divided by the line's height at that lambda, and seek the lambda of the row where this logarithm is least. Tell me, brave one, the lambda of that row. 5715.73 angstrom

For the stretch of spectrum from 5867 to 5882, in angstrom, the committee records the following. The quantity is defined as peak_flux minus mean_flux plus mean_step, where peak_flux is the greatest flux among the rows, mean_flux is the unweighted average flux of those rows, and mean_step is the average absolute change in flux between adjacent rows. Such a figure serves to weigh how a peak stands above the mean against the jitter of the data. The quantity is 0.130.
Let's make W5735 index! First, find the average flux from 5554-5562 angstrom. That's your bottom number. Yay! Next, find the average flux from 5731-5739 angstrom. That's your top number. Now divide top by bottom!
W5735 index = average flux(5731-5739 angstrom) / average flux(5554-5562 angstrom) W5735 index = 0.99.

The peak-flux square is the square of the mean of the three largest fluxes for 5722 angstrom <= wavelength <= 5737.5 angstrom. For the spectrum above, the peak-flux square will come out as 17.1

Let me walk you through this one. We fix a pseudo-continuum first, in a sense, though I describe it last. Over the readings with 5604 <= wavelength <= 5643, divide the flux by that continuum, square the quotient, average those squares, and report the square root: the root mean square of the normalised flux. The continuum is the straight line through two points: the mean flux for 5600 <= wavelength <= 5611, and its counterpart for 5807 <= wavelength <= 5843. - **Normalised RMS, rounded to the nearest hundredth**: 1.00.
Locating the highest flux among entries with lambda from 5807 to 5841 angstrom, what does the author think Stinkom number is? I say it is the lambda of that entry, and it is 5823.33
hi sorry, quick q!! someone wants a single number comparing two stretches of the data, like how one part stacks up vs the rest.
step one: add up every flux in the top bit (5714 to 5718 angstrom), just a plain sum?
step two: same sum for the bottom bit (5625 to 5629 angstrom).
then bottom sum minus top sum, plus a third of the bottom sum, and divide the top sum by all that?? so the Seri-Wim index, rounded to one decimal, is 2.3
